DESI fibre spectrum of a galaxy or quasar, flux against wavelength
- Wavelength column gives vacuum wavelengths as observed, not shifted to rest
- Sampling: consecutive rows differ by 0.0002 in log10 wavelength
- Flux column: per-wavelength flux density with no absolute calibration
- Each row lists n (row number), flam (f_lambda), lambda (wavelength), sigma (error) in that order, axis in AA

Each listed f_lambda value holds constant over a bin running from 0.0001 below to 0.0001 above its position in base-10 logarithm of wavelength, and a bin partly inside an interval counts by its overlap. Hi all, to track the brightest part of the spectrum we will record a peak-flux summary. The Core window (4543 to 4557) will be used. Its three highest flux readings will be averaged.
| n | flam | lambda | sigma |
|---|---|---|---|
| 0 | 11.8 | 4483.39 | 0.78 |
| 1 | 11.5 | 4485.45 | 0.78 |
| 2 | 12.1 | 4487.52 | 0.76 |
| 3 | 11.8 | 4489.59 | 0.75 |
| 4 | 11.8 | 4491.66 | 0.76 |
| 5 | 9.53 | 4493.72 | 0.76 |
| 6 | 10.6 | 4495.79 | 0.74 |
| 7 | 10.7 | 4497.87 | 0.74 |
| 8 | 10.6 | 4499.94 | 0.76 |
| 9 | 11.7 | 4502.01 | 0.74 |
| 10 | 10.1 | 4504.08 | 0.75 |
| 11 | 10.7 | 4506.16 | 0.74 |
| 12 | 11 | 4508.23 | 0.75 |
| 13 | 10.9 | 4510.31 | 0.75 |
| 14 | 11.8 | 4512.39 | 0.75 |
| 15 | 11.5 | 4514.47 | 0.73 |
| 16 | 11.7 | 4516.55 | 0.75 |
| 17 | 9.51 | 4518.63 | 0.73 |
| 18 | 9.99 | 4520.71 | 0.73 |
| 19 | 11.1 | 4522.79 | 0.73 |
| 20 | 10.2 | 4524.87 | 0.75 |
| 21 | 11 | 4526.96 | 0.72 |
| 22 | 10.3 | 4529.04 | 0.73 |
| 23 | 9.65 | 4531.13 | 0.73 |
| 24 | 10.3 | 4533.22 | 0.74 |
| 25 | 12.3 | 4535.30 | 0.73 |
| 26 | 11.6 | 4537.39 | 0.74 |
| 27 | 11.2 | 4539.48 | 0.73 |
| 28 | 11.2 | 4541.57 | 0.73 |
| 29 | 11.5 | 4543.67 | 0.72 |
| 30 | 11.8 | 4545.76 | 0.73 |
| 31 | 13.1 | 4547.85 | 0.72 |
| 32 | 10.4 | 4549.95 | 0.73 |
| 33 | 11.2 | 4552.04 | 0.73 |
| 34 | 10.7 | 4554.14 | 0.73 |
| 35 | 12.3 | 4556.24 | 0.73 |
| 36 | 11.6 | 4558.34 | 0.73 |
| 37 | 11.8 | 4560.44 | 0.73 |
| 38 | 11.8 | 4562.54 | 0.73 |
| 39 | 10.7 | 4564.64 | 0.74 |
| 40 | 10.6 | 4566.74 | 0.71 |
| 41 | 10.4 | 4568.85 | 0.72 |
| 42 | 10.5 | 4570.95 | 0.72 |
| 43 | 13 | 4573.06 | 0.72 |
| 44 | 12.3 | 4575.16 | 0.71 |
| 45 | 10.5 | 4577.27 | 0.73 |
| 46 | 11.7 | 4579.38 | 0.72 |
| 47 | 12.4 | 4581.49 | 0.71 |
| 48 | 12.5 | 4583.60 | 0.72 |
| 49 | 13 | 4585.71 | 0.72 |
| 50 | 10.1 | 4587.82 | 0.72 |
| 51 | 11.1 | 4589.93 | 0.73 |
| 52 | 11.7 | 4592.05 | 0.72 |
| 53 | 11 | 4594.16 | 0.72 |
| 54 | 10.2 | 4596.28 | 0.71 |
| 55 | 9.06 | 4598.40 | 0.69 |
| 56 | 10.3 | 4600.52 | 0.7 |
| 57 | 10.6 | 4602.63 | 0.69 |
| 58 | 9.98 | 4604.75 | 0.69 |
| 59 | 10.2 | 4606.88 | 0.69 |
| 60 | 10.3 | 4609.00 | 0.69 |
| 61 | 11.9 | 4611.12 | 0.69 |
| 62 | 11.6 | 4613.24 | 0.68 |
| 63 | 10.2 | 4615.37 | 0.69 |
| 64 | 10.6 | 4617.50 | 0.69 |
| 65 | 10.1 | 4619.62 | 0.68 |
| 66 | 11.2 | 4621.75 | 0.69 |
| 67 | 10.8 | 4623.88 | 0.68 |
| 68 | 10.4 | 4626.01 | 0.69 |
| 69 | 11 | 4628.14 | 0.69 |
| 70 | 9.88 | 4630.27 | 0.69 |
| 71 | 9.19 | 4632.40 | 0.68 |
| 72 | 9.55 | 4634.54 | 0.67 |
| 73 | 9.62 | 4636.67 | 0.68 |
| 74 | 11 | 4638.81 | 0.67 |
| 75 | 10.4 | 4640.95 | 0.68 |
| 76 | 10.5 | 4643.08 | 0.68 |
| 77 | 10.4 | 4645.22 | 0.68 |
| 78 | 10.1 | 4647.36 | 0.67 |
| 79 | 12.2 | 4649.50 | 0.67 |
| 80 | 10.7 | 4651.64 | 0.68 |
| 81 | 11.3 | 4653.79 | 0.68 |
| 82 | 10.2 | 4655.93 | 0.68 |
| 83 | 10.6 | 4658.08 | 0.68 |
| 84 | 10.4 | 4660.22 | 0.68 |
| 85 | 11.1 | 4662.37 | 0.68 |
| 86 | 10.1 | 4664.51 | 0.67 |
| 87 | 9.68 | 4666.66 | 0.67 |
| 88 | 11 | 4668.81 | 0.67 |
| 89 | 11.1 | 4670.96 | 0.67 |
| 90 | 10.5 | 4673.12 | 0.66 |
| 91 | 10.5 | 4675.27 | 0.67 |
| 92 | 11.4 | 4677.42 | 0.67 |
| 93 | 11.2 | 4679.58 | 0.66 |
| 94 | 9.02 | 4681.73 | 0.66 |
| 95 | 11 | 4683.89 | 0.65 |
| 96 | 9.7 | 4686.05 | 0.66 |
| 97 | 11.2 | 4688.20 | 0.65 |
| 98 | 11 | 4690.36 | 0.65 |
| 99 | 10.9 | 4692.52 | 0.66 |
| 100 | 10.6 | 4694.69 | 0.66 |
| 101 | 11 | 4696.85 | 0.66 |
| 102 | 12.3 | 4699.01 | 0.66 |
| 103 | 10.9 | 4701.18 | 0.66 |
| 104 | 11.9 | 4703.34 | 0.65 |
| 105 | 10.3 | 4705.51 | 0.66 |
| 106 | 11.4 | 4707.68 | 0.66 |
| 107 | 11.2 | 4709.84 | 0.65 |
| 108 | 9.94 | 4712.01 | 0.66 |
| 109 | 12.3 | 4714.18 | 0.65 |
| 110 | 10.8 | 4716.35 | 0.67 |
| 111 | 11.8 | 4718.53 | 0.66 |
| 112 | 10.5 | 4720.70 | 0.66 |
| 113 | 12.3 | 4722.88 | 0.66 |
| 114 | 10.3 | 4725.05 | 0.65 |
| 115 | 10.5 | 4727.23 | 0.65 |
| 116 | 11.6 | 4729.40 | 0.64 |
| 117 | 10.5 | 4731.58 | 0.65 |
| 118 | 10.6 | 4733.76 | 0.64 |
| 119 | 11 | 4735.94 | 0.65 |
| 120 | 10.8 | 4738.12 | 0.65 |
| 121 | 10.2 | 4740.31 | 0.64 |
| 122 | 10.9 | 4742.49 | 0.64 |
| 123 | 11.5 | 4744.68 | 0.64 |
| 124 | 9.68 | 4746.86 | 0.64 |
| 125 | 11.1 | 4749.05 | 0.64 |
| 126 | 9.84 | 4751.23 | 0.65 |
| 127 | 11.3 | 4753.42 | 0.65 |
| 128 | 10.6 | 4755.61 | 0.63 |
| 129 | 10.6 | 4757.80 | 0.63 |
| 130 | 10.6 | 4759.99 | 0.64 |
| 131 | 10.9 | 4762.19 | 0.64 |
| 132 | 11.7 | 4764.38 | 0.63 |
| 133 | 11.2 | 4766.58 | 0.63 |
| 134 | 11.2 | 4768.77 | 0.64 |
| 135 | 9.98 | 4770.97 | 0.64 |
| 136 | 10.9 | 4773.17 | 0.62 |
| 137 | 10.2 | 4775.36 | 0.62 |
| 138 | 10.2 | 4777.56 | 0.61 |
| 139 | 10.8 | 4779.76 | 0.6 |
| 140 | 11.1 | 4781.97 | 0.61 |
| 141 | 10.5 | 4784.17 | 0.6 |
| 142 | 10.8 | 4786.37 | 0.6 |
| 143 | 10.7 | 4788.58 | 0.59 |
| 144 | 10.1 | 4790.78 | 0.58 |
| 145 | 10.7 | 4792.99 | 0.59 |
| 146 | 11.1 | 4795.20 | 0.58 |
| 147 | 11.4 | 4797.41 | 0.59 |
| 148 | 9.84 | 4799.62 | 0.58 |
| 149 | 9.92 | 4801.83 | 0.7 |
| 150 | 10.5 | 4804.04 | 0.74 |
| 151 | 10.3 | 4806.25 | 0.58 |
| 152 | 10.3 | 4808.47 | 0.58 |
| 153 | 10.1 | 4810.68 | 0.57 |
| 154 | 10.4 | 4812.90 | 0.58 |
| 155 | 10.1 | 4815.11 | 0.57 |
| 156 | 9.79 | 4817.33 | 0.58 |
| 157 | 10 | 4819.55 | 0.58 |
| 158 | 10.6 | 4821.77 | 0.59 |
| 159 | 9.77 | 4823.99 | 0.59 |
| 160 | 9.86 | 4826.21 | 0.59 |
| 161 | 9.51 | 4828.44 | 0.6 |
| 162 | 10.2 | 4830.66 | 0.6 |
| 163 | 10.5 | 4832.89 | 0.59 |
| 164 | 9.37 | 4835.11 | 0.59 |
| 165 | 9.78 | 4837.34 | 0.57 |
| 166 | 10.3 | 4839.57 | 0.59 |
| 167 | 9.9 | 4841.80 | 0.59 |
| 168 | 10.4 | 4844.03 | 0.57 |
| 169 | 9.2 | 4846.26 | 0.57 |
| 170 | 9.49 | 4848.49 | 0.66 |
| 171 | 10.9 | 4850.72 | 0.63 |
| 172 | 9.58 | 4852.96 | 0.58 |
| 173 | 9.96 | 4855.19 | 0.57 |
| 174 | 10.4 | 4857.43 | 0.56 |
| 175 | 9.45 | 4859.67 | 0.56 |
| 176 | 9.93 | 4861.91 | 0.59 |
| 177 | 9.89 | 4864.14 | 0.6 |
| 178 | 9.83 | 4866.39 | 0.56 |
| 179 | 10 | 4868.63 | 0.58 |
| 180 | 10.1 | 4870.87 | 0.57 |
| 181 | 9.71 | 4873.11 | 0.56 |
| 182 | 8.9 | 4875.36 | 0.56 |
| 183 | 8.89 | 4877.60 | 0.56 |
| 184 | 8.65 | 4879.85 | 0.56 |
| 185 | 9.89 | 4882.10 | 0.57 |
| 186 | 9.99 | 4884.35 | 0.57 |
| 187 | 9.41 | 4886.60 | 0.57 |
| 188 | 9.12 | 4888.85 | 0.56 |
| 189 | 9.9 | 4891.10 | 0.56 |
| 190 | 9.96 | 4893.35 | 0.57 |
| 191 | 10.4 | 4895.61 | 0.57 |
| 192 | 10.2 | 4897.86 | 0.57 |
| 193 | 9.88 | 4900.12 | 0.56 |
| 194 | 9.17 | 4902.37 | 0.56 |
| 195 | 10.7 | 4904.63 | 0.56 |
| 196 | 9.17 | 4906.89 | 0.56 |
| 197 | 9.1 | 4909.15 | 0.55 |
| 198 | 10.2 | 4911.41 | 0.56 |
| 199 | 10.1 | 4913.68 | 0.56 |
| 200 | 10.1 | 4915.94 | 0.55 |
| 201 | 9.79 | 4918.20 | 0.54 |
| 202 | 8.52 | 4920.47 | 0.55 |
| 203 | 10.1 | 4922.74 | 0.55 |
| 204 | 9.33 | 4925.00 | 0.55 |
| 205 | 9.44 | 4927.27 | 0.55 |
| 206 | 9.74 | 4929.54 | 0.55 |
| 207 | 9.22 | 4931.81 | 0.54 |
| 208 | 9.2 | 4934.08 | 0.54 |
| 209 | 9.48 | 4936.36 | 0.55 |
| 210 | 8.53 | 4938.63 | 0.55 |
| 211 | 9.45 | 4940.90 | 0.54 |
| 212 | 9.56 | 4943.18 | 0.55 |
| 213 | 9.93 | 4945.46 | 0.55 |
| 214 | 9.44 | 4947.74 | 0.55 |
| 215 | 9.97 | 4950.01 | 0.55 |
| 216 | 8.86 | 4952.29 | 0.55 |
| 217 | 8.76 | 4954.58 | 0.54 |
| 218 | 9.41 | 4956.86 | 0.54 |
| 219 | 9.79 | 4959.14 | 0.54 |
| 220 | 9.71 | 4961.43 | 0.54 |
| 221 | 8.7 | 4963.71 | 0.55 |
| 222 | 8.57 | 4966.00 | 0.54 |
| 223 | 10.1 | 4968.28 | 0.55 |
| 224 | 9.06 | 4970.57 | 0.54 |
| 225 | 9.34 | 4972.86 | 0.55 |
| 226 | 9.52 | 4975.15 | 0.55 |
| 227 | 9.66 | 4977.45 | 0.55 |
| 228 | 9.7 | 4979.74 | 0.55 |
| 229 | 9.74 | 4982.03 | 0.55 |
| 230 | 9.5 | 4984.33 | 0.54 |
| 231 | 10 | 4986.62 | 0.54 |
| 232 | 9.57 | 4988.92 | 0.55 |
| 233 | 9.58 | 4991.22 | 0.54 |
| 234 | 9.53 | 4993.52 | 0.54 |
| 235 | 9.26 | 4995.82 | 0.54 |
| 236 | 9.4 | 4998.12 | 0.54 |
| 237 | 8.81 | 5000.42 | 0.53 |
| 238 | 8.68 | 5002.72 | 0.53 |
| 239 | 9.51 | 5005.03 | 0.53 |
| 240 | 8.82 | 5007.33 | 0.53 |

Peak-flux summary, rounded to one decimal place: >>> 12.4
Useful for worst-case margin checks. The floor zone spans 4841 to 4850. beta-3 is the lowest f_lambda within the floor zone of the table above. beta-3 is 9.2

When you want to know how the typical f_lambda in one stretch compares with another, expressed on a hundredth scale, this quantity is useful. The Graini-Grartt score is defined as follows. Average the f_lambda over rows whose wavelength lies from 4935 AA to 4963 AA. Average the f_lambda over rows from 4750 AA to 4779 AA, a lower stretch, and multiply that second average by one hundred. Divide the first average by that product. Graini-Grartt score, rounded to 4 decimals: 0.0088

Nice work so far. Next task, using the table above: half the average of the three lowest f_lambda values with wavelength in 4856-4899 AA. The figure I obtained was 4.41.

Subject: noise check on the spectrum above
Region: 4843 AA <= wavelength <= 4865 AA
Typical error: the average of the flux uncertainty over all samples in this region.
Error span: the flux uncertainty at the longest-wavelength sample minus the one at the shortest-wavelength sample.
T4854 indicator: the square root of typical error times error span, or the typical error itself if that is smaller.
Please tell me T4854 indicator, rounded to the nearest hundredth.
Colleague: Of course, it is 0.13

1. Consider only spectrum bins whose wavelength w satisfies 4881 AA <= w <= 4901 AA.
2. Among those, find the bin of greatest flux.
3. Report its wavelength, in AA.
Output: 4895.61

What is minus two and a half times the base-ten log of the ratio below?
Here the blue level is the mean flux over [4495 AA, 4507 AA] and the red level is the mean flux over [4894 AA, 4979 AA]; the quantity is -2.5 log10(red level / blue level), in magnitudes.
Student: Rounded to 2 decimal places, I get 0.13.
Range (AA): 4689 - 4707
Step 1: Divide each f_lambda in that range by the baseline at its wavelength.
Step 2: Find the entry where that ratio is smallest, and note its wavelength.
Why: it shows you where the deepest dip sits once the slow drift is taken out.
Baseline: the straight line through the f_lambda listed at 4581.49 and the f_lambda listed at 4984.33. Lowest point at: 4705.51 AA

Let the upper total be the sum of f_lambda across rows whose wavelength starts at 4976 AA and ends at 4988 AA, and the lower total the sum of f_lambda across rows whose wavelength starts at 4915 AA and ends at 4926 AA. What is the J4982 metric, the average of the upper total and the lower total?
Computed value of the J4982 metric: 48.2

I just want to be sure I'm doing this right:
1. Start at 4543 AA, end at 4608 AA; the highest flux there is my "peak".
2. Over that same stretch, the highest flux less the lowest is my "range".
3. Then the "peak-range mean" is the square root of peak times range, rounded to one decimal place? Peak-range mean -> 7.3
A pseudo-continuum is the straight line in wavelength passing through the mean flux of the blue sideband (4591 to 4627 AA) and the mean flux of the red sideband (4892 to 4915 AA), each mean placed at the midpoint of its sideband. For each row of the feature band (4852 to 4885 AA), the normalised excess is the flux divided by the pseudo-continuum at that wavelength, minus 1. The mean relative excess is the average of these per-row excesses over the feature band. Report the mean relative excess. -0.03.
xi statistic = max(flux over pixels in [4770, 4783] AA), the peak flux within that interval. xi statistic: 11.1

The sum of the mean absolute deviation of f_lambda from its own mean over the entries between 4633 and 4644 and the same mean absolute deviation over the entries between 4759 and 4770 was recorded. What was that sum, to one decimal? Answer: 0.8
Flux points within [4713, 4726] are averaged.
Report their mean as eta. 11.3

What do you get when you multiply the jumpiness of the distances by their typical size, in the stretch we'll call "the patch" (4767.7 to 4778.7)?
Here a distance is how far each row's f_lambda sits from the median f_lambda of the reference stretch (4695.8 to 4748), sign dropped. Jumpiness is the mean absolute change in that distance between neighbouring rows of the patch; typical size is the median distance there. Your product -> 0.392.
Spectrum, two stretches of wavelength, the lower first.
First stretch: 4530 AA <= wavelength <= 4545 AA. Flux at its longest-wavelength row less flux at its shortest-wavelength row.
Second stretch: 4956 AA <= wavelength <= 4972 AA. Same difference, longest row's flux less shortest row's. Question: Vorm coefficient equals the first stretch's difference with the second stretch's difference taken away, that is 2.2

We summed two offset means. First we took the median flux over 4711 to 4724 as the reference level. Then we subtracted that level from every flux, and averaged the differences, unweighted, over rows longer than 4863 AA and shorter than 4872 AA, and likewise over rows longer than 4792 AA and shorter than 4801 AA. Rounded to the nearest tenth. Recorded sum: -1.9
